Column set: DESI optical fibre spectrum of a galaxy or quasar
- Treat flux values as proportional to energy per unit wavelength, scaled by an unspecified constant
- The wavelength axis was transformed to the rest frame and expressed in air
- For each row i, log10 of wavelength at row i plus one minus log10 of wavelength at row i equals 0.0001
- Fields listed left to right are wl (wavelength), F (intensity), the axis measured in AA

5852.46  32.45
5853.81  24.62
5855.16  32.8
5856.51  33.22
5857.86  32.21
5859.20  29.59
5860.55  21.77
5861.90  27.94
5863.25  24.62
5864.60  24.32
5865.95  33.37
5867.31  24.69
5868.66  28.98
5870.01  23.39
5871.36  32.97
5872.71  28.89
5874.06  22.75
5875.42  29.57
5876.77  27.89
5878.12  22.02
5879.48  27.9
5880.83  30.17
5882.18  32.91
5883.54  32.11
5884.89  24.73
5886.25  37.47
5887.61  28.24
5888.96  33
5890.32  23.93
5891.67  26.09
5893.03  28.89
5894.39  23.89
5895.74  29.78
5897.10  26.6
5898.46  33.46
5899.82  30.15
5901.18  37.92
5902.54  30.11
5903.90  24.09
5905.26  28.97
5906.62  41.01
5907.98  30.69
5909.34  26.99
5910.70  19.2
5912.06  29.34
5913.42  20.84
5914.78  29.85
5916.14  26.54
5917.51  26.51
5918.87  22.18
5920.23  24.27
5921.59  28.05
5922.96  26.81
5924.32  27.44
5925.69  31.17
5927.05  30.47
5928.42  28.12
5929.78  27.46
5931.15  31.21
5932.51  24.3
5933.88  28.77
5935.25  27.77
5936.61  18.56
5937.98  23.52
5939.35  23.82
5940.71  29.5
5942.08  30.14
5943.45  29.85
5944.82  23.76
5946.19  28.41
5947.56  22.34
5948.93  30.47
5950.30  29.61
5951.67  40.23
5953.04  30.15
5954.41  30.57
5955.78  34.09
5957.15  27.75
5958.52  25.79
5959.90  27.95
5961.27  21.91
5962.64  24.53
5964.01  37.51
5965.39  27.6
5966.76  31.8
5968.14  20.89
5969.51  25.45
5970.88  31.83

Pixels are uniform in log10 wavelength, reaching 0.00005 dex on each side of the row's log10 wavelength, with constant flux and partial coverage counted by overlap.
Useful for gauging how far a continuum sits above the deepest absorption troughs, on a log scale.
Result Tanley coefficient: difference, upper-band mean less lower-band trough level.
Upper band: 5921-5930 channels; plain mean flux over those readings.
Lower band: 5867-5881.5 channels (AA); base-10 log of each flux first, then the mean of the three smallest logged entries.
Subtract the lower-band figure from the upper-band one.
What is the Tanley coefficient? 27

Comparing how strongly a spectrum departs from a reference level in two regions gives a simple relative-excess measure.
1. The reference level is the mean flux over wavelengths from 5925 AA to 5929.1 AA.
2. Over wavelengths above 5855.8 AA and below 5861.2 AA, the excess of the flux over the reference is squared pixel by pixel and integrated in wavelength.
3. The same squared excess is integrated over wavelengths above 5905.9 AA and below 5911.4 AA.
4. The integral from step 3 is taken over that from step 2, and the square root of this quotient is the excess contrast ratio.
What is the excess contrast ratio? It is 1.7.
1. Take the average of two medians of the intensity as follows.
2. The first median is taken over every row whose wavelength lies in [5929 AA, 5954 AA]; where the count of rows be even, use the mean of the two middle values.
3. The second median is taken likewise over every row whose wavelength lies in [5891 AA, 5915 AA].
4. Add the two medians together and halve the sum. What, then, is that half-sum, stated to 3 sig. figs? 28.9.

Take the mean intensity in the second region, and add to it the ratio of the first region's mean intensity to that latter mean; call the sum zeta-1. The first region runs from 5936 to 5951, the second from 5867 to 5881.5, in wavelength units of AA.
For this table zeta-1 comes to 28.2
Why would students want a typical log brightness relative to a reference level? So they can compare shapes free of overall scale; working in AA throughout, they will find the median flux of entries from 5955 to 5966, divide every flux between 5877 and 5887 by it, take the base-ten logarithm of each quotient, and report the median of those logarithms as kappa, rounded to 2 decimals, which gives 0.04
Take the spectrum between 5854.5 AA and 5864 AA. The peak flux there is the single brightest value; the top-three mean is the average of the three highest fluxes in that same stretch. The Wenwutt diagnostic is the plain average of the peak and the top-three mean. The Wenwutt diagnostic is 33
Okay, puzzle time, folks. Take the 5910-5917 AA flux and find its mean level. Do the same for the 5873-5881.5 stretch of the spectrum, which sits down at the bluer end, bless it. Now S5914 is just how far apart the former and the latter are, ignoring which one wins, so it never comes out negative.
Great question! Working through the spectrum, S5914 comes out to 1.6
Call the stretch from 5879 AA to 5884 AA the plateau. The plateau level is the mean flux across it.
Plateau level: 30.8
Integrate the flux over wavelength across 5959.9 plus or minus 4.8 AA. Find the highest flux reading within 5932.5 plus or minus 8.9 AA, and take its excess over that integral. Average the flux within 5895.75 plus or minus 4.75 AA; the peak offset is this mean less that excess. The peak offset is 271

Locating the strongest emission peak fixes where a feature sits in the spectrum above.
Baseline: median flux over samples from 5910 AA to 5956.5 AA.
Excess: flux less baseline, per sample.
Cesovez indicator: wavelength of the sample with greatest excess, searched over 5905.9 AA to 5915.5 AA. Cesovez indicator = 5906.62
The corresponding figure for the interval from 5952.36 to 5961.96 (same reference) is 5955.78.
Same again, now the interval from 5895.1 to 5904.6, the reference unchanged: 5901.18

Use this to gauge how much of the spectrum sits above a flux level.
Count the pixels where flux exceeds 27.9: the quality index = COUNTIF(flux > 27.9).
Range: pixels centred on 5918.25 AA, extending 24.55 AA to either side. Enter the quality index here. 18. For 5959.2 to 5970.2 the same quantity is 3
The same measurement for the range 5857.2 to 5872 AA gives 6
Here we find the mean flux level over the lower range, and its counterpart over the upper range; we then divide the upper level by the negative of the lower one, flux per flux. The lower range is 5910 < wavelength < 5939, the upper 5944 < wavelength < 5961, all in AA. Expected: -1.11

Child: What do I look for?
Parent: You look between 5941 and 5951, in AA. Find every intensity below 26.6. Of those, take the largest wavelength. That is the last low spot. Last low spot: 5947.56 AA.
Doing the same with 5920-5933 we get 5932.51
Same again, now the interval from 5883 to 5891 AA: 5890.32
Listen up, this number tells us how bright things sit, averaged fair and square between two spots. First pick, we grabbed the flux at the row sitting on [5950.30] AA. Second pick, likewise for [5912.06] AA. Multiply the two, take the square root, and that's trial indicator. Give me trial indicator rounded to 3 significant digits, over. 29.5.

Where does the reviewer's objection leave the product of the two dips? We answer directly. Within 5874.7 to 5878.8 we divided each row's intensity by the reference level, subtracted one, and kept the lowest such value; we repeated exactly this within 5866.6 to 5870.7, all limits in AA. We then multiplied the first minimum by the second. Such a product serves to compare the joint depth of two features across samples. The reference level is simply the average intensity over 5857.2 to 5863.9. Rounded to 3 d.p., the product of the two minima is 0.027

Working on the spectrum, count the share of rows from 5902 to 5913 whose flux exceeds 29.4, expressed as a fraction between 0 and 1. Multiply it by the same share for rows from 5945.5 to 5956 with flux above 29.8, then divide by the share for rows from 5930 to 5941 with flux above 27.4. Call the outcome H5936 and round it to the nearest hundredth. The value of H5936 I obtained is 0.47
